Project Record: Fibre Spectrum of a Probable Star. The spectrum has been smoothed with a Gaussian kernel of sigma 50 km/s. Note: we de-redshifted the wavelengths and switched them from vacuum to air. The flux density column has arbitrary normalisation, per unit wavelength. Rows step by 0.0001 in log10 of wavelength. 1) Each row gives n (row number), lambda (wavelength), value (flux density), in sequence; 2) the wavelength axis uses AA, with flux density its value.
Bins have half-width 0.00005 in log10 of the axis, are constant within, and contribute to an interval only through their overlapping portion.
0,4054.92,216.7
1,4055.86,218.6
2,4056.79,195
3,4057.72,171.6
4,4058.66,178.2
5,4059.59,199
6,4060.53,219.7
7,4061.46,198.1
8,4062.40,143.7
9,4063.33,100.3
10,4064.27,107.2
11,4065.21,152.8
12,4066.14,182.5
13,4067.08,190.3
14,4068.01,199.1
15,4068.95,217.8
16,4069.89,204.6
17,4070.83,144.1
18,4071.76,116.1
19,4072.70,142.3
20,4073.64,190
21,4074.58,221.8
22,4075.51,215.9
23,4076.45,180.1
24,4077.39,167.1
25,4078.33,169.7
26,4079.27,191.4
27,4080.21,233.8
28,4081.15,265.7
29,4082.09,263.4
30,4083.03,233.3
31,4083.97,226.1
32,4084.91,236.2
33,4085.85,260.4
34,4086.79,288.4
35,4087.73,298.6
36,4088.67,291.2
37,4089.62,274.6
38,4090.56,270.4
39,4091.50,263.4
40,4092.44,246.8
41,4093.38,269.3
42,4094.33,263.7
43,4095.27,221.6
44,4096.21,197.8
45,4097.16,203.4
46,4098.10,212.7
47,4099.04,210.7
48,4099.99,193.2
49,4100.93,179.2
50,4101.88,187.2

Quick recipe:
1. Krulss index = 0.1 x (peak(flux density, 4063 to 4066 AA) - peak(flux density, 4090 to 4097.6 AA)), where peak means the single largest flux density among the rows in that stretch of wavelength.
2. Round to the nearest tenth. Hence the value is -11.8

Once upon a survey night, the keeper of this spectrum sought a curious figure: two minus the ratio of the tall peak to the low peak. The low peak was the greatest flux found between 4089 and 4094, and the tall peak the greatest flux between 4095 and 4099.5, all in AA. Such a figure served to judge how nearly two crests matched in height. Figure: 1.2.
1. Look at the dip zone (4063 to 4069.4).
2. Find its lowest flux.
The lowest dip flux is 100.3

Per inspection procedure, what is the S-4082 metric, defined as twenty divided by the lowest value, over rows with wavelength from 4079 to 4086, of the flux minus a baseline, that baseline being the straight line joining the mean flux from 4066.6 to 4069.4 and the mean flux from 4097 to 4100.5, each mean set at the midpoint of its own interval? -1.7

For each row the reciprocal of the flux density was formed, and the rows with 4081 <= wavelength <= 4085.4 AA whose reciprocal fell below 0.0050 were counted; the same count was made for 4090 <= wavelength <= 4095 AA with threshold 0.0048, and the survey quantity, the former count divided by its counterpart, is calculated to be 1.00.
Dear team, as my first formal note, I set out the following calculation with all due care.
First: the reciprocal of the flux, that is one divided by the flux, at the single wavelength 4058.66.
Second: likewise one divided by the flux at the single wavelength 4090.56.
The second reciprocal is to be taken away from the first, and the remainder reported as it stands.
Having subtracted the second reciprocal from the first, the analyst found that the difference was 0.0019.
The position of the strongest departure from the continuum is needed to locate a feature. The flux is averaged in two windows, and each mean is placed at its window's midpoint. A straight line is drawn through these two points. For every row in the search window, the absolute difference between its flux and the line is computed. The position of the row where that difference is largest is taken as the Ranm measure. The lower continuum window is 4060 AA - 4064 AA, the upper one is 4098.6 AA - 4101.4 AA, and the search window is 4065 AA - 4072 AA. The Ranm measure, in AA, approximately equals 4071.76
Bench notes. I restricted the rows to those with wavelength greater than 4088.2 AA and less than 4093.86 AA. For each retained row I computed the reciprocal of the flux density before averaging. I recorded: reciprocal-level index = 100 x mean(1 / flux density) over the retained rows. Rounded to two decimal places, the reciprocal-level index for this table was 0.37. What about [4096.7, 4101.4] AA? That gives 0.50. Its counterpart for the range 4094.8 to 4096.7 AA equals 0.48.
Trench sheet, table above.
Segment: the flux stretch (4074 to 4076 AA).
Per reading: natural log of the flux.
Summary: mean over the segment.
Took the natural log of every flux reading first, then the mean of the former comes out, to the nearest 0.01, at 5.39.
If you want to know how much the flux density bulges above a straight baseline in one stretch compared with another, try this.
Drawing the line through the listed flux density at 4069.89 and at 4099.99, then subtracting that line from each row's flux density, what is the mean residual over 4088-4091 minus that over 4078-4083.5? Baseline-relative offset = 56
